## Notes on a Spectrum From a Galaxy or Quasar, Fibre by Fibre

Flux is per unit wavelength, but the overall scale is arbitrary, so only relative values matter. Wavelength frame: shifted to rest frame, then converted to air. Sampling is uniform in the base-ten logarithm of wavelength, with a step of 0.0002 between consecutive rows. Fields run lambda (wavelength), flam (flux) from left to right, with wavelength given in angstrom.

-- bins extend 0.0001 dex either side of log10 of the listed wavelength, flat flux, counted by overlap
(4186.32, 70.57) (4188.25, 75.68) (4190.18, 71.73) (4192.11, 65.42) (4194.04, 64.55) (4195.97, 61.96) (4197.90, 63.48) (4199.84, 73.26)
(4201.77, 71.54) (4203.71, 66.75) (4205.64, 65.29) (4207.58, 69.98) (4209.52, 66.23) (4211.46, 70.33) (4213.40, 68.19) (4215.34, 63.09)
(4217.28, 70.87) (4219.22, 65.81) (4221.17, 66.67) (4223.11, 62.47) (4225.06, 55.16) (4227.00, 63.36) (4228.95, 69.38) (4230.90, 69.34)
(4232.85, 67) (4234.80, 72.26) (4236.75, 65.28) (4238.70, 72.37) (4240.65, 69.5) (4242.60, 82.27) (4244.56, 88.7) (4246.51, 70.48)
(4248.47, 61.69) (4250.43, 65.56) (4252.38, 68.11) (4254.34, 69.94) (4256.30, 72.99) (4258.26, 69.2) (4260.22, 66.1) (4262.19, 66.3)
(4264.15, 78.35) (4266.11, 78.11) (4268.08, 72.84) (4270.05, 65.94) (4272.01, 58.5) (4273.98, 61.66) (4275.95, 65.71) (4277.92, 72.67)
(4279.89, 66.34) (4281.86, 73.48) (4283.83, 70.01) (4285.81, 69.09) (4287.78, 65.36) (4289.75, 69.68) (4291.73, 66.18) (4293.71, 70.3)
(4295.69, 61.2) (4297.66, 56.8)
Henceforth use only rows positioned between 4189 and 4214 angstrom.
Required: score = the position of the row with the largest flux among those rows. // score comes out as 4199.84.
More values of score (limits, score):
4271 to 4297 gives 4281.86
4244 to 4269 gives 4244.56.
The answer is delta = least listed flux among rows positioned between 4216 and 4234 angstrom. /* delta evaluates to 55.16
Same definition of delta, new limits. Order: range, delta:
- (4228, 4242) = 65.28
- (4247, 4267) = 61.69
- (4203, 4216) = 63.09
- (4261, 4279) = 58.5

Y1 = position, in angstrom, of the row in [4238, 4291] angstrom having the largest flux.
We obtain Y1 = 4244.56 angstrom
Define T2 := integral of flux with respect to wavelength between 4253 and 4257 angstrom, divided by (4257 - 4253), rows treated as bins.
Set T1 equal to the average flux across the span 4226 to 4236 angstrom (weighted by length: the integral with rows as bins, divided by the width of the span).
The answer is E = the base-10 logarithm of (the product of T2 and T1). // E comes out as 3.68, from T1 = 68.2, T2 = 71.0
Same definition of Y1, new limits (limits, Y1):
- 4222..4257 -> 4244.56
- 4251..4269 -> 4264.15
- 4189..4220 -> 4199.84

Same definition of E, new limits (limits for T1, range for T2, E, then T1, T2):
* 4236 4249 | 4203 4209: 3.69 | 73.4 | 67.3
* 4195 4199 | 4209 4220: 3.63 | 63.0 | 67.5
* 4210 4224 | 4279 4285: 3.67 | 66.8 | 69.9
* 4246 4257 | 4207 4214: 3.67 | 67.9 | 68.6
